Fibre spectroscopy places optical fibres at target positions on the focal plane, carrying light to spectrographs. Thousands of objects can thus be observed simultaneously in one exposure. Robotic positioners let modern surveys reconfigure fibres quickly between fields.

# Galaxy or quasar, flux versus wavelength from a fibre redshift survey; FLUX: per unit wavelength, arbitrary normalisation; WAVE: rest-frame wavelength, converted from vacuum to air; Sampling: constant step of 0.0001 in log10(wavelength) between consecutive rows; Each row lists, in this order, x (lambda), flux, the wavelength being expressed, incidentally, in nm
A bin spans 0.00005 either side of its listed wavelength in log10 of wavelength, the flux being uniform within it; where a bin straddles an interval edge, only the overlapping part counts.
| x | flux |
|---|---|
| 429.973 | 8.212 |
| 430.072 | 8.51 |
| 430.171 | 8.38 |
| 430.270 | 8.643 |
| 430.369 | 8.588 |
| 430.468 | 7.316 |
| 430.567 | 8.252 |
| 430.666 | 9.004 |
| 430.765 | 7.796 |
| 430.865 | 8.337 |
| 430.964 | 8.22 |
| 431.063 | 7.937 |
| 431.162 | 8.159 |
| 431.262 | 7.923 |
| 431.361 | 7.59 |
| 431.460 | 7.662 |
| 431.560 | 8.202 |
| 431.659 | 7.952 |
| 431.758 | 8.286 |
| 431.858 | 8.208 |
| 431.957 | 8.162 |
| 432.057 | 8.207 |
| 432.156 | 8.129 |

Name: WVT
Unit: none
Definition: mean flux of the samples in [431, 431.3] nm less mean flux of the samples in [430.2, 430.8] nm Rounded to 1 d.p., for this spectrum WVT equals -0.3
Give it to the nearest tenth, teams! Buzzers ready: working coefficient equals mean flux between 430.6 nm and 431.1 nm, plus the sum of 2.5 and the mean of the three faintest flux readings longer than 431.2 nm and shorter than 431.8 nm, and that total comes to 18.5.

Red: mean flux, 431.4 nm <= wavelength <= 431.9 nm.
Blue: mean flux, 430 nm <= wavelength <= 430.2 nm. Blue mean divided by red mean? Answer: 1.05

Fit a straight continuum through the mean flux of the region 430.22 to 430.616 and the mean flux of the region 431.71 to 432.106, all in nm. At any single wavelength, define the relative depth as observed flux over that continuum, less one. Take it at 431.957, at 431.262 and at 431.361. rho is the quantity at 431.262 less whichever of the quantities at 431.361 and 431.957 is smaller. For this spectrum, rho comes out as 0.041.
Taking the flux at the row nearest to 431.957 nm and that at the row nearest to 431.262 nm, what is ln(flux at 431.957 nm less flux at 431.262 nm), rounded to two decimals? -1.43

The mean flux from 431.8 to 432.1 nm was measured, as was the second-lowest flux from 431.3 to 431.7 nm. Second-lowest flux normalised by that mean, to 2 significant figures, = 0.94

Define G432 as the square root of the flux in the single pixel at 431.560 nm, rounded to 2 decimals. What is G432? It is 2.86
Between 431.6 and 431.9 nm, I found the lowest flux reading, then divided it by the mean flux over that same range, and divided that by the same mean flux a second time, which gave 0.120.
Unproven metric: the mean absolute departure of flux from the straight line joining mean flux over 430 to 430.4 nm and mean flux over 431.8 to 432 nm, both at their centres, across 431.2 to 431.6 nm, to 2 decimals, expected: 0.44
